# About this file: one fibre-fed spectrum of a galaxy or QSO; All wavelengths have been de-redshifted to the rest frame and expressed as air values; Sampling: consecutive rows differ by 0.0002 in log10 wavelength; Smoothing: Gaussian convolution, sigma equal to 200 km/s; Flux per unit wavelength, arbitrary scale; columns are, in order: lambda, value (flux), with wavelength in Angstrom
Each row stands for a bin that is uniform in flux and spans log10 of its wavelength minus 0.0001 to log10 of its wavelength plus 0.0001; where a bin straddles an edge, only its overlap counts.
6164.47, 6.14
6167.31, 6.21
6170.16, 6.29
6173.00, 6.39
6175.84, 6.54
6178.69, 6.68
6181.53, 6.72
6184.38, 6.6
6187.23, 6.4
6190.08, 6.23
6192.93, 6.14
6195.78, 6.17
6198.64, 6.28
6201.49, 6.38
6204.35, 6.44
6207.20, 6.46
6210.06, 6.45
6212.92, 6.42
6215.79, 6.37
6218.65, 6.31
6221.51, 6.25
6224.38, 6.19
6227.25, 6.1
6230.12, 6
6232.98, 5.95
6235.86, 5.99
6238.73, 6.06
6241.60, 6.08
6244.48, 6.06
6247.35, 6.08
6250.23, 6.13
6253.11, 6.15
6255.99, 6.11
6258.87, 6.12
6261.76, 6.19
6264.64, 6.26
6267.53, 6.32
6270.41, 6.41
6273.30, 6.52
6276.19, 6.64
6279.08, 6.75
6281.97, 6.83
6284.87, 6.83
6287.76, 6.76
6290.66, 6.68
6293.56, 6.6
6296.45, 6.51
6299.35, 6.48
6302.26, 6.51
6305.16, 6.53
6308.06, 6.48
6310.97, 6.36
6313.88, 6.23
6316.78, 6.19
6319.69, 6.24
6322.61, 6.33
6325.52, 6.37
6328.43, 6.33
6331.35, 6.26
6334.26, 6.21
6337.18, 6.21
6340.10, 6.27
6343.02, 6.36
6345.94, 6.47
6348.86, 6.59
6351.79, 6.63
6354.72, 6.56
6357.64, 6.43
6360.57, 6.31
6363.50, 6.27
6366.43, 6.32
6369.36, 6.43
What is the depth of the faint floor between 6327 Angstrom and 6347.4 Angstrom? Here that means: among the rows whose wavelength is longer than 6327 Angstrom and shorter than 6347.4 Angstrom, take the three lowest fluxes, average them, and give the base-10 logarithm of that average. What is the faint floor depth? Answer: 0.794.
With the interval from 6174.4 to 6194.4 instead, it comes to 0.796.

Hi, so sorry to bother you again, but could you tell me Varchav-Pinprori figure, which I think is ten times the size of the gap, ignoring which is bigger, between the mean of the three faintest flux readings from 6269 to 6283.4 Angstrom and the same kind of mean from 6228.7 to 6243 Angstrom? 5.4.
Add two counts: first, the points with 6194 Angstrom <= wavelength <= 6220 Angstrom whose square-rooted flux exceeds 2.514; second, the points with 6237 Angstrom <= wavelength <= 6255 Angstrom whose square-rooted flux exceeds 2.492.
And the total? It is 6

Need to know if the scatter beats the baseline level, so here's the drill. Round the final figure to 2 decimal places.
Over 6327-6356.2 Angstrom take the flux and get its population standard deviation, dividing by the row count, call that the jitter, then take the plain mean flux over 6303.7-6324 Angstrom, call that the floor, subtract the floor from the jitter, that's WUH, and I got -6.18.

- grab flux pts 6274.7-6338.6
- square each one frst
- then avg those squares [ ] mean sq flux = 41.9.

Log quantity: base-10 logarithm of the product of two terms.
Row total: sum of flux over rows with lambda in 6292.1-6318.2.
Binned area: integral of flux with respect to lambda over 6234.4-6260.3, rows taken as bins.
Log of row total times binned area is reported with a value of 3.96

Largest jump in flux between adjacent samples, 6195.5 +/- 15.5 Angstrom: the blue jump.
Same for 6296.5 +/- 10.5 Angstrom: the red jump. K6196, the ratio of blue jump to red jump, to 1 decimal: 2.2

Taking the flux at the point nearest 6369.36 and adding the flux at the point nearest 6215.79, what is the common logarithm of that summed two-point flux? 1.107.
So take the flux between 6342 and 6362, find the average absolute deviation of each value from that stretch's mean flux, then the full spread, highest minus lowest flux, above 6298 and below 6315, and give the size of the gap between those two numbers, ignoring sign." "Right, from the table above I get 0.20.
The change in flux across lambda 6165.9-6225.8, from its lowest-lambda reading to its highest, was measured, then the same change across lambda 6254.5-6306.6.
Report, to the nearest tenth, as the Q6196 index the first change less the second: -0.4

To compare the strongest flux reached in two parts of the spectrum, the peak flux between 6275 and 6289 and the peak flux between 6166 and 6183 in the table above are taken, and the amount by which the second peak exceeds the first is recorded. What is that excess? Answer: -0.11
